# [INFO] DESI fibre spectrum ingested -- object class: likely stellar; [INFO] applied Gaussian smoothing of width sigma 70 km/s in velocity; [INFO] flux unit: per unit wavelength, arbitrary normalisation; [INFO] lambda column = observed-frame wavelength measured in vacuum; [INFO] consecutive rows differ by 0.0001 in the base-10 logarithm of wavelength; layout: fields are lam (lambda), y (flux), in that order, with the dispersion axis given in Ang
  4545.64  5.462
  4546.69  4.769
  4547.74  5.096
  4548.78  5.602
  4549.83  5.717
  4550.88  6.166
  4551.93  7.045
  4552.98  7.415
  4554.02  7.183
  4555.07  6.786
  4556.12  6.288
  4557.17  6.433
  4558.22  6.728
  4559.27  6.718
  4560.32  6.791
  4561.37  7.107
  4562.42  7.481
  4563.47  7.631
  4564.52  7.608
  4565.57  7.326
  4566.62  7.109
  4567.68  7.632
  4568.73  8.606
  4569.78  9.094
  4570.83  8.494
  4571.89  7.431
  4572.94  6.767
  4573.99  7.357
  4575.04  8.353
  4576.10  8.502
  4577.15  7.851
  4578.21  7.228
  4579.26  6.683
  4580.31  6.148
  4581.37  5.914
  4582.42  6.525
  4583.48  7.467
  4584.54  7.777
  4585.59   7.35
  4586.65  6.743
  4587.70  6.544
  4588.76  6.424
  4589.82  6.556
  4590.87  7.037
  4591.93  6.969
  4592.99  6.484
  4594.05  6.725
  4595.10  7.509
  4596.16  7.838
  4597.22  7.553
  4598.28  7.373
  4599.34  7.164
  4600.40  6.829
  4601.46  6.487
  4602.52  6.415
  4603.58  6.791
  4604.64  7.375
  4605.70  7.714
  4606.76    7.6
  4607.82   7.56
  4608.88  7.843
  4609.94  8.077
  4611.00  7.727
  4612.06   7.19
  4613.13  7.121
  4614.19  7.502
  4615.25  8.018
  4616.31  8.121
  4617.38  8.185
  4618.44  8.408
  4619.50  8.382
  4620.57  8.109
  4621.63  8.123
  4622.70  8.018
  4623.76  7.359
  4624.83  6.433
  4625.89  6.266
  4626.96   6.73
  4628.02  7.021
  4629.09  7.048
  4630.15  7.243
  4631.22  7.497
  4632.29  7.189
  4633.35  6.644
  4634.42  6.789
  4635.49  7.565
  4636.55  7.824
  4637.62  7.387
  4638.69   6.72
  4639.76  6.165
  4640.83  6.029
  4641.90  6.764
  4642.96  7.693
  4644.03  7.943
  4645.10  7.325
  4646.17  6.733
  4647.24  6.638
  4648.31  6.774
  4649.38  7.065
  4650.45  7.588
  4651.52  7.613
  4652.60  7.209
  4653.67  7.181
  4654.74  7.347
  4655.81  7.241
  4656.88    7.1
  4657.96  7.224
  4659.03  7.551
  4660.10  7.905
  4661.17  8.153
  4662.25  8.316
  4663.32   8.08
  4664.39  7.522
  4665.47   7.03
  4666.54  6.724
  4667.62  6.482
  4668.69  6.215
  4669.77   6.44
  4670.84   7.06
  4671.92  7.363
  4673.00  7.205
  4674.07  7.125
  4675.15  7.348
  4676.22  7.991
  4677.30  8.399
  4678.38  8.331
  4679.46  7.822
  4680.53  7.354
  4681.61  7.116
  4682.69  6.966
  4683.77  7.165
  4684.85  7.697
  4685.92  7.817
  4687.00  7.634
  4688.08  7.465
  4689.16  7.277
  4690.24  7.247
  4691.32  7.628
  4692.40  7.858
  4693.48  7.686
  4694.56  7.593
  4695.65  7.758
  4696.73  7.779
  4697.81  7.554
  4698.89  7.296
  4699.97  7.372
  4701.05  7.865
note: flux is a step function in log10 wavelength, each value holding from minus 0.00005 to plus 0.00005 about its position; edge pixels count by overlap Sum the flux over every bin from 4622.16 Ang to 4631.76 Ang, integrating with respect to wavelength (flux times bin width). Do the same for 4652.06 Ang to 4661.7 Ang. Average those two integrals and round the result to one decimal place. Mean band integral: 69.8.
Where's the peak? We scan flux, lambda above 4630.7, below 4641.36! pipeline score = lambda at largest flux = 4636.55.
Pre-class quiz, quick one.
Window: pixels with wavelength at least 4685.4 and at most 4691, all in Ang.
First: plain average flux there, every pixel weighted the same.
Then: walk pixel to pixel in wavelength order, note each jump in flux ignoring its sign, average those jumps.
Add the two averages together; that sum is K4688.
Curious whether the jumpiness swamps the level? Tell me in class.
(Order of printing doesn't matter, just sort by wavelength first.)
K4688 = 7.63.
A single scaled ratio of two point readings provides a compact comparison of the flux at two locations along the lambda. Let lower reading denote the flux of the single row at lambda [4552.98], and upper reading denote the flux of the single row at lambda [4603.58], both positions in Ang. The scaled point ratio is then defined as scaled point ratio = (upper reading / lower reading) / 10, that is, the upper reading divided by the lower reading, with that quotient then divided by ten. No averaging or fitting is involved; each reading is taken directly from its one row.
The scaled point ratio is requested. 0.092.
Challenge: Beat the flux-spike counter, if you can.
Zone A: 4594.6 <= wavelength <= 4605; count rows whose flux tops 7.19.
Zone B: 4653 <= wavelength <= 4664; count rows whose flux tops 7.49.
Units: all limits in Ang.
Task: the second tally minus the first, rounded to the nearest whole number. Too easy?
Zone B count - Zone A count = 0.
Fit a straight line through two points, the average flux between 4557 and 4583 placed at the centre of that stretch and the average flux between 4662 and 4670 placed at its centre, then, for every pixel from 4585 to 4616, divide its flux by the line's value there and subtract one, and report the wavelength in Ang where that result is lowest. 4588.76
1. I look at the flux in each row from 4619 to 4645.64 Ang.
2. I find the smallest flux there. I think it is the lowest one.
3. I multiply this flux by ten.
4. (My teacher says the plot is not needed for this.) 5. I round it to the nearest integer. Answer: 60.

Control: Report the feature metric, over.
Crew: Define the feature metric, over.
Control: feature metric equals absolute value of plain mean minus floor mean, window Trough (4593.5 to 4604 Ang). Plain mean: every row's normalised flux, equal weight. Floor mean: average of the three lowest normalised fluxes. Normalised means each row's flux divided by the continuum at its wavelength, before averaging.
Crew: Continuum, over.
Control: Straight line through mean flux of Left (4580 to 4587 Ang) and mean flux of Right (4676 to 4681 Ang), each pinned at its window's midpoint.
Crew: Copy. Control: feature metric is 0.078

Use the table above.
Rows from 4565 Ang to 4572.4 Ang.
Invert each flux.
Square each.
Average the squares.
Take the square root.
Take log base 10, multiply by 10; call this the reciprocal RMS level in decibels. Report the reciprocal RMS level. -9.0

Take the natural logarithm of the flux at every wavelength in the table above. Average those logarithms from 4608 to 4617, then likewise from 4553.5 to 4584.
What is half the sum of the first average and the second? 2.01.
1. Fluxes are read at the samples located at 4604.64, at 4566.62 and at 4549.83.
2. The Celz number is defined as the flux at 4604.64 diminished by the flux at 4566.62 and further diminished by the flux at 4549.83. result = -5.5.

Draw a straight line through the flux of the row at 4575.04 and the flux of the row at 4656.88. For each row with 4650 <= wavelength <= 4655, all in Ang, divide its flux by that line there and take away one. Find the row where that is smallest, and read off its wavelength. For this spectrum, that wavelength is 4653.67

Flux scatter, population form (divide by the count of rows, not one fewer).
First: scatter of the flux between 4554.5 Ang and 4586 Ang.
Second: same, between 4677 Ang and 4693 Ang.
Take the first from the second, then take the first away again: -1.1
